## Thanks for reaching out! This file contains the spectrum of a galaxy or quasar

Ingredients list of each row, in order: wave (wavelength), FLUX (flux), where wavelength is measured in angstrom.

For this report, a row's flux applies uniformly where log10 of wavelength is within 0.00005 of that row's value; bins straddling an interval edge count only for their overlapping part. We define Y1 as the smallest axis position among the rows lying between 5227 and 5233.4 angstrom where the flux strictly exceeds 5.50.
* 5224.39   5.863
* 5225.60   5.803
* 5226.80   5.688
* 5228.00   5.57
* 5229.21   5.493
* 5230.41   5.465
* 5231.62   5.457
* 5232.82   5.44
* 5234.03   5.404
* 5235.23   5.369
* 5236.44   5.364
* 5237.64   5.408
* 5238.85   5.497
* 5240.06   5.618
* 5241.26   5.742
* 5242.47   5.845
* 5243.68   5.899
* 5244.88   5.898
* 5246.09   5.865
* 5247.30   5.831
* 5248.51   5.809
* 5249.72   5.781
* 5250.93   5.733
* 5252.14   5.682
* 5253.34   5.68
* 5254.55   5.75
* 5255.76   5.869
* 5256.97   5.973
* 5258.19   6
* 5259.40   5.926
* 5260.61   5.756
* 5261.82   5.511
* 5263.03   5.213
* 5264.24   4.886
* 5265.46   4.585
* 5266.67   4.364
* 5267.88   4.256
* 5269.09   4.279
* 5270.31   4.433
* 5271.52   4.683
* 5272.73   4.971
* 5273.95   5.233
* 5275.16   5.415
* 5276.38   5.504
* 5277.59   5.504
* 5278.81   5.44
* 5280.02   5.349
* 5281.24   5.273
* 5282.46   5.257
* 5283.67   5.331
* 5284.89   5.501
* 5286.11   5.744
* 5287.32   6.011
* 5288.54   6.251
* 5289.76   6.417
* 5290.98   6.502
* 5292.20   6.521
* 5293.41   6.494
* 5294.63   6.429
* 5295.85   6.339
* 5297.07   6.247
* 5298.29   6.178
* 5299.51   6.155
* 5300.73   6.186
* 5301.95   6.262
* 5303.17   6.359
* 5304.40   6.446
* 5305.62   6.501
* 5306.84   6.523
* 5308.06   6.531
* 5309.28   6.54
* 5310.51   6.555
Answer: 5228.00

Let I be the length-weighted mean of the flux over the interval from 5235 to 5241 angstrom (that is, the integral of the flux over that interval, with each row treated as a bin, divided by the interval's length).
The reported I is 5.5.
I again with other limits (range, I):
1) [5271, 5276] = 5.1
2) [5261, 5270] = 4.7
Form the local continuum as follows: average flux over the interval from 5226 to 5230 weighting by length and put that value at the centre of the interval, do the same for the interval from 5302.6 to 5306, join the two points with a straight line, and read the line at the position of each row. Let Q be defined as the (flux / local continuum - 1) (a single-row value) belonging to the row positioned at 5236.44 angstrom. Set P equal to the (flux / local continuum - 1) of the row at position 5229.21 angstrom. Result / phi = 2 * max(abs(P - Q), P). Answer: 0.07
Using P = -0.021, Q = -0.057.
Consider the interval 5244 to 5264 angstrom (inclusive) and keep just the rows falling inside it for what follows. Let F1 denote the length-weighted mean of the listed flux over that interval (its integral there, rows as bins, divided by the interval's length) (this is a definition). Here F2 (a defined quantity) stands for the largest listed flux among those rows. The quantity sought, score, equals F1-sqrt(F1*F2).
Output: -0.12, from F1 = 5.8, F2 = 6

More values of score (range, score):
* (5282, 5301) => -0.20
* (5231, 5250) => -0.13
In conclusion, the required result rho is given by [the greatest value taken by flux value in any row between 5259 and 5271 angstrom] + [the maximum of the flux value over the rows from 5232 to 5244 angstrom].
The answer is 11.8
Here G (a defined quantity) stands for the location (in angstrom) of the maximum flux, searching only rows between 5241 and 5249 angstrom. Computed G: 5243.68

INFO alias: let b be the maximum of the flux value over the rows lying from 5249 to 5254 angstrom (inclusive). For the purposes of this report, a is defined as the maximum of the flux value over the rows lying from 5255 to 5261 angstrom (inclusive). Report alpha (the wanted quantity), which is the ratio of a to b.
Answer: 1.04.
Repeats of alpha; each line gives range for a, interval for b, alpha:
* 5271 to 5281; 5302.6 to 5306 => 0.85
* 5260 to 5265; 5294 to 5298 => 0.90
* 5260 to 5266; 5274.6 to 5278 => 1.05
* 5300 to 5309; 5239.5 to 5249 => 1.11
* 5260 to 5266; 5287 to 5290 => 0.90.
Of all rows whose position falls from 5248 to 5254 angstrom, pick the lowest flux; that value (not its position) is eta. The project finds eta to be 5.68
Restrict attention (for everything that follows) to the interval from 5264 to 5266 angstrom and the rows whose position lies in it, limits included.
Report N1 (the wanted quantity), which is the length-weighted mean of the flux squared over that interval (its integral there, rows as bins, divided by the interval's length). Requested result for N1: 22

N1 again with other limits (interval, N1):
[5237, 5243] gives 32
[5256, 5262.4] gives 34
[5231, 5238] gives 29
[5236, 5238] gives 29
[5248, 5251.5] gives 33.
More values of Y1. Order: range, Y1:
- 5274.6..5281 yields 5276.38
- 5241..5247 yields 5241.26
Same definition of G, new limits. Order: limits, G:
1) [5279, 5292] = 5290.98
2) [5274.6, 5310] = 5309.28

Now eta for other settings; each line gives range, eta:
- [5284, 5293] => 5.501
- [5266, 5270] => 4.256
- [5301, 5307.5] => 6.262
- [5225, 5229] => 5.57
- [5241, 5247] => 5.742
